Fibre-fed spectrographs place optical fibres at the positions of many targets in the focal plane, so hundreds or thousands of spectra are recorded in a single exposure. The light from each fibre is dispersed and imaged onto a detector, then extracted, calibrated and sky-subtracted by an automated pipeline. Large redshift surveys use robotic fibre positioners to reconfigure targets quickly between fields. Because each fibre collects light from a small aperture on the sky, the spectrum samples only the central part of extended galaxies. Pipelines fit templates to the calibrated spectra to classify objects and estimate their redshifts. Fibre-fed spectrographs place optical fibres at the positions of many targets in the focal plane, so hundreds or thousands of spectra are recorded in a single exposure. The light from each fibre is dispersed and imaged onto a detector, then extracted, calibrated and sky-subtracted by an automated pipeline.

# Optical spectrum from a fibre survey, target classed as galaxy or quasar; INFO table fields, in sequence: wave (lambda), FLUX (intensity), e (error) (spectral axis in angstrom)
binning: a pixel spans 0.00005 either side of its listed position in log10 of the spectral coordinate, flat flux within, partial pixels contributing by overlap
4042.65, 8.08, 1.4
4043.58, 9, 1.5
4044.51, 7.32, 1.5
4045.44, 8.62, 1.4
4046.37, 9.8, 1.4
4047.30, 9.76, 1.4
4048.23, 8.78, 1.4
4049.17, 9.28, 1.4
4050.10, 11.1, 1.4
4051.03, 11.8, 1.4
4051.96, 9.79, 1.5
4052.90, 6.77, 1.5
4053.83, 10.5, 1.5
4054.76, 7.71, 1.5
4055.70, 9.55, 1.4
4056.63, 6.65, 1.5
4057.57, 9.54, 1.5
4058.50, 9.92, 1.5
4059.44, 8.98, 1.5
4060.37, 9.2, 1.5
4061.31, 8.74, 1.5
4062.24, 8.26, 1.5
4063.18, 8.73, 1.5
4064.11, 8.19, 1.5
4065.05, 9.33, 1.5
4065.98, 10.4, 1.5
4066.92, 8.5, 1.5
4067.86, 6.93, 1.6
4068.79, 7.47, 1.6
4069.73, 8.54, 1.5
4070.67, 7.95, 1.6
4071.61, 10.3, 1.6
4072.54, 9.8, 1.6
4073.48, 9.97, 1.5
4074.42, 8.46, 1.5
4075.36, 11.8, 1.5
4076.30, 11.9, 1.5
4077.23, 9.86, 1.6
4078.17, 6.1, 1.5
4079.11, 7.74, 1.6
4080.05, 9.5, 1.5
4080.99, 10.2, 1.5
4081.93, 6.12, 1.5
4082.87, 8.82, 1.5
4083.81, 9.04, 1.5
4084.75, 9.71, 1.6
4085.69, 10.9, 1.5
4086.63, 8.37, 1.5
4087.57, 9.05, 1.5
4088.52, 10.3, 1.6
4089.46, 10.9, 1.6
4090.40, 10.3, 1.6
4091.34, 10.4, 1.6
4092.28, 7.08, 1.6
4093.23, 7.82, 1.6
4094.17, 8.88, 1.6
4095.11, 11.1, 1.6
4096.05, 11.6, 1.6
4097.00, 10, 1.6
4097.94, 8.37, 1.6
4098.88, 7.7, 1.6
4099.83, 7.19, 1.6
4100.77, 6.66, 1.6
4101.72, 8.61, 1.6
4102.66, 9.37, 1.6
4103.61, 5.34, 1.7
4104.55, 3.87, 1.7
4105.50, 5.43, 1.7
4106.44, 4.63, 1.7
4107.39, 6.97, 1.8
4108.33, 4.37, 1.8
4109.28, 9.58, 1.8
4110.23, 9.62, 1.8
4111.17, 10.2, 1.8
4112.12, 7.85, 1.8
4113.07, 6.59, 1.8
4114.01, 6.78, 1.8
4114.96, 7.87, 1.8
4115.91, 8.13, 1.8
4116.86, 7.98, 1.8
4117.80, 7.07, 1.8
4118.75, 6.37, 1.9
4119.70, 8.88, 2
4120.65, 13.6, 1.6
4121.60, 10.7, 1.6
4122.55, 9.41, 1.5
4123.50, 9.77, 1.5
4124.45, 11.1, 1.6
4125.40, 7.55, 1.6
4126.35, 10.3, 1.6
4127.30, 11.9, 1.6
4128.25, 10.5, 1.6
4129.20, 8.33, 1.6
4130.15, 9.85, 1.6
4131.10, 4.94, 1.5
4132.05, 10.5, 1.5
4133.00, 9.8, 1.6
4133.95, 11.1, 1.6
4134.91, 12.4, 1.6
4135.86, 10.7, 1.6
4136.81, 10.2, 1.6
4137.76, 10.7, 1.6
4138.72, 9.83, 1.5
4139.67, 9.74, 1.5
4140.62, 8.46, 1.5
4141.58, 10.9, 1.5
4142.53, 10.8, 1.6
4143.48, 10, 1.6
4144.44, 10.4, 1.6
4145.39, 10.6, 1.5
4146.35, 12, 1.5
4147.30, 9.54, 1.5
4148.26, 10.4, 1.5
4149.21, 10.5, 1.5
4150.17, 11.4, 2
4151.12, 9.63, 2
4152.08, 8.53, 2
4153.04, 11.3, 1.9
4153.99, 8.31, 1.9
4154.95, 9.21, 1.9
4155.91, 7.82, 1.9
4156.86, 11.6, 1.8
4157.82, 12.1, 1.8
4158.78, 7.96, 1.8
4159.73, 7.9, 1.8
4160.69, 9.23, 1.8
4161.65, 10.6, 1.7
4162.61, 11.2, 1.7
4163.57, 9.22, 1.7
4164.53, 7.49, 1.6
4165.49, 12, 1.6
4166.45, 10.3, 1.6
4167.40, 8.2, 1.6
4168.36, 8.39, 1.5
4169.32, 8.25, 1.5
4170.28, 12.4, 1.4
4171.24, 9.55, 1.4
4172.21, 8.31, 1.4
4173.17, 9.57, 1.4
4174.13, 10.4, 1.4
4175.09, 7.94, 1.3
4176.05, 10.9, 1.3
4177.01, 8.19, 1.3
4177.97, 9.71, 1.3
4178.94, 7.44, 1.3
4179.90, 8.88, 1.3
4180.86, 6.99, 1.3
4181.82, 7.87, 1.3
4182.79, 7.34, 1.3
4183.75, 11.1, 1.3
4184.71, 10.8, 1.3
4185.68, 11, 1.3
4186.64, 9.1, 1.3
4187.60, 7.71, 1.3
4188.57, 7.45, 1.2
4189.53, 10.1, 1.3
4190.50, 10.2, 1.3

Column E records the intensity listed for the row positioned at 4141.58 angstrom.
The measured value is 10.9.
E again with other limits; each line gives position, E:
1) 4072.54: 9.8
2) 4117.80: 7.07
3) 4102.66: 9.37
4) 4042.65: 8.08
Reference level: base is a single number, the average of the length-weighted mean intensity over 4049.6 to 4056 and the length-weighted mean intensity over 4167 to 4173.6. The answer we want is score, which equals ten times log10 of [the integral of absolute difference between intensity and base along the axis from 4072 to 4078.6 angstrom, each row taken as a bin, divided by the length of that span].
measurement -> 1.7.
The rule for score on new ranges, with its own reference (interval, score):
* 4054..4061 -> -0.7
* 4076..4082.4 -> 2.3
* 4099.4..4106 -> 4.5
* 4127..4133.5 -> 1.9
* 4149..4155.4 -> 0.2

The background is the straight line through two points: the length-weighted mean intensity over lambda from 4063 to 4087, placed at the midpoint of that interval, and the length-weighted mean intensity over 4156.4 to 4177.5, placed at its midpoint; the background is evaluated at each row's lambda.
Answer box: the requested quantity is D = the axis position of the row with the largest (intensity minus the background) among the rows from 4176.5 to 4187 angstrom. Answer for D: 4183.75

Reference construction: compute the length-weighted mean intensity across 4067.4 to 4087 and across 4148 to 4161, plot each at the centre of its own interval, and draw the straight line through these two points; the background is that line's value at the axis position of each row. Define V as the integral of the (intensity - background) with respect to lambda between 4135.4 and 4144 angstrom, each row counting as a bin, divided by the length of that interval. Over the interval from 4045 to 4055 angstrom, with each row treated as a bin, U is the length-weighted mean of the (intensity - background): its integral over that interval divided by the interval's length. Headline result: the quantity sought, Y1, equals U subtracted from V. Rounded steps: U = 0.7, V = 0.57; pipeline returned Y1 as -0.1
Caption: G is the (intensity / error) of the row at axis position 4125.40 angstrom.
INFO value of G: 4.7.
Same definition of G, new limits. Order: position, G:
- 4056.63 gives 4.4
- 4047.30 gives 7.0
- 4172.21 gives 5.9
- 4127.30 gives 7.4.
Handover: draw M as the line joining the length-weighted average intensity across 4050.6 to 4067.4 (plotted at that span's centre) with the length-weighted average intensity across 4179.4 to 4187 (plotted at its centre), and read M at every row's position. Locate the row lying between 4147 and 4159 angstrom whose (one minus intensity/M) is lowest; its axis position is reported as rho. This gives 4157.82 angstrom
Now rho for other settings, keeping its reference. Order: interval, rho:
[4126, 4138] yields 4134.91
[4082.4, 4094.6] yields 4085.69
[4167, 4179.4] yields 4170.28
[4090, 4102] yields 4096.05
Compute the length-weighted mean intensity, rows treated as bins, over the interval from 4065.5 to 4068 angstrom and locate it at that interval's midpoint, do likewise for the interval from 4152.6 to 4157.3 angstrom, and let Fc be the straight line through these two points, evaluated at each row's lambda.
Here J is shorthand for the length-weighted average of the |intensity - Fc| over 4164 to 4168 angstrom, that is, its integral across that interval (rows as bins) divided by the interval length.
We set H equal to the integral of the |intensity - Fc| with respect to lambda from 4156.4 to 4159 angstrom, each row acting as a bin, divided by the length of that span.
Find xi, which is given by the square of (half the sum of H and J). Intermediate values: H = 2.06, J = 1.6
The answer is 3.4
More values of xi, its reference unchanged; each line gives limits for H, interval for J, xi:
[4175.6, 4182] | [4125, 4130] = 2.2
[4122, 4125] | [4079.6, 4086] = 0.8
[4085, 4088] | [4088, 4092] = 1.3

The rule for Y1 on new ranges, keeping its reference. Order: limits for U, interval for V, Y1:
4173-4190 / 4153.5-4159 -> 0.8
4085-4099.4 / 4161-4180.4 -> -0.8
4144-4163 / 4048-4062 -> 0.1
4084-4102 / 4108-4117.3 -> -1.4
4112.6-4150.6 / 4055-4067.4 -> -0.2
